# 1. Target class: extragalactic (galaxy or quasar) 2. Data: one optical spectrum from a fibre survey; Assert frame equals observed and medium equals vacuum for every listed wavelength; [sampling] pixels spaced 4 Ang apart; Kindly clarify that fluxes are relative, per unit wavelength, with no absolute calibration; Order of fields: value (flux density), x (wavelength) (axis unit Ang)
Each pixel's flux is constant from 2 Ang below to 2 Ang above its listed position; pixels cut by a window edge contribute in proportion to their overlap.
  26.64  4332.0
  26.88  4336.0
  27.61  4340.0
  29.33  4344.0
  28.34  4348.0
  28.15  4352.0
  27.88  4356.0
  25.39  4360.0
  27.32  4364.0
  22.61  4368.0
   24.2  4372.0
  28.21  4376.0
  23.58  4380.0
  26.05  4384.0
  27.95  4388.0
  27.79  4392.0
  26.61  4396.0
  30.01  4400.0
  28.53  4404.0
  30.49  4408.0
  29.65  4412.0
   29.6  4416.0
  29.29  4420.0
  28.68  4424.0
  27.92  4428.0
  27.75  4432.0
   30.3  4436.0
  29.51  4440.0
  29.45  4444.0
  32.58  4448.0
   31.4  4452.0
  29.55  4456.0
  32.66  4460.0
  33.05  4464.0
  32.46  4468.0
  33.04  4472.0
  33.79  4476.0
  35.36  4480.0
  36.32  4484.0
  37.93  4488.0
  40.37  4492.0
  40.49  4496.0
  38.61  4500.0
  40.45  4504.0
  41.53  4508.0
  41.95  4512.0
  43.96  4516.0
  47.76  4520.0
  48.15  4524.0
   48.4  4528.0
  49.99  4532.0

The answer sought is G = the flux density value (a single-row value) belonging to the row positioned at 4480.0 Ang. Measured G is 35.36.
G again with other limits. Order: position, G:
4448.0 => 32.58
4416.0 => 29.6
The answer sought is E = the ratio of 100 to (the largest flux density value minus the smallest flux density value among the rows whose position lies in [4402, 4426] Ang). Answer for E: 51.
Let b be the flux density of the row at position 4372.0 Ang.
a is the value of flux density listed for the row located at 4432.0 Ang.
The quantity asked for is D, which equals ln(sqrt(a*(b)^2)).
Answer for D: 4.85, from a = 27.75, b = 24.2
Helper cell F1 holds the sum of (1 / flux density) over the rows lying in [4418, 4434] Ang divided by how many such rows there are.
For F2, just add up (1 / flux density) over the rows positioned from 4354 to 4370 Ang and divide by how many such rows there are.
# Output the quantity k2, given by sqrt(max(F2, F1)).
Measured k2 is 0.198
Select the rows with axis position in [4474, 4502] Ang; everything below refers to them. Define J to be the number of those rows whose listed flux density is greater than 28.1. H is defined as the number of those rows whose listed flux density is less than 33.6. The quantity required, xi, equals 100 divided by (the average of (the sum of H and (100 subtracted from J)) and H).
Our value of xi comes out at -2.15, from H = 0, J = 7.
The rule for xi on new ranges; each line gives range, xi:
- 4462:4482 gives -2.25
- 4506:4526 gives -2.11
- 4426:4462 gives -2.67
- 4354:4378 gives -2.30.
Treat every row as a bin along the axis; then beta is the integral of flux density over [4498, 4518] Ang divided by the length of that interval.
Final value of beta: 41.3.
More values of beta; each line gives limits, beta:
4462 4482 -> 33.5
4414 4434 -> 28.6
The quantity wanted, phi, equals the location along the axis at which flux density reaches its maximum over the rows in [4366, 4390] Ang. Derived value 4376.0 Ang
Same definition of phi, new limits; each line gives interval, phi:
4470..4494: 4492.0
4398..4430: 4408.0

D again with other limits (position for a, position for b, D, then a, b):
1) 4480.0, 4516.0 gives 5.57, 35.36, 43.96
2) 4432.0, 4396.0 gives 4.94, 27.75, 26.61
